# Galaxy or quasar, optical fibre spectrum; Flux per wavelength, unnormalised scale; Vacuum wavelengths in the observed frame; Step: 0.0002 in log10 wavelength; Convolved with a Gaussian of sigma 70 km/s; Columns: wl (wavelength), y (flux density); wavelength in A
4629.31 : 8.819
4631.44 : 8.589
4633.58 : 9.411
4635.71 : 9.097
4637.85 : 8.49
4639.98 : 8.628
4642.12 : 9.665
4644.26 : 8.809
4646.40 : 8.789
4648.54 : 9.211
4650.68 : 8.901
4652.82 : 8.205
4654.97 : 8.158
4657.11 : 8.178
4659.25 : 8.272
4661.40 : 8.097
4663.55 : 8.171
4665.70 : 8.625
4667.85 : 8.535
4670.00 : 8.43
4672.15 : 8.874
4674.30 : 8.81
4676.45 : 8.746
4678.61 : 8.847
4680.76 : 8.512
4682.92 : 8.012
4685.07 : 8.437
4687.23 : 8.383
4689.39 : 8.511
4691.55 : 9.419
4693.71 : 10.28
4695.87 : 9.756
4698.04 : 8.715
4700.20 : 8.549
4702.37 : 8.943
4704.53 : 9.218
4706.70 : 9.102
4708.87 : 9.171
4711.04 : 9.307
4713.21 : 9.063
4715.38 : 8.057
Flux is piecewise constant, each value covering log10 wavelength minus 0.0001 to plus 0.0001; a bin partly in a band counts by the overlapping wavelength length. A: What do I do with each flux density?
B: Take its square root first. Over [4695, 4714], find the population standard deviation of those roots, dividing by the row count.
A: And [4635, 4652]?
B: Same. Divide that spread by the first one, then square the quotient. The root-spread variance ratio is 1.1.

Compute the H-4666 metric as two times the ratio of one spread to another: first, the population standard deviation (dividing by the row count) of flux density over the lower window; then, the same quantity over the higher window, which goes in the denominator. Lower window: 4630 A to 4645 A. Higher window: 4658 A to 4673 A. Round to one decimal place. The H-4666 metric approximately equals 3.3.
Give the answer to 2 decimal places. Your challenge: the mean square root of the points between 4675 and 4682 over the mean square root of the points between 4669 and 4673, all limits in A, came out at 1.00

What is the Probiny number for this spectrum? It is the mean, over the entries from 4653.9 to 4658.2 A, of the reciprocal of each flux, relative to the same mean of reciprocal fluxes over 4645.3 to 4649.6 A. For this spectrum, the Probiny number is 1.10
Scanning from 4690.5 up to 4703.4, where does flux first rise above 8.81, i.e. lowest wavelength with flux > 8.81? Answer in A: 4691.55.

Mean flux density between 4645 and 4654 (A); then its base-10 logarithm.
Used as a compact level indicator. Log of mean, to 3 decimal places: 0.943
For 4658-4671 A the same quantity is 0.922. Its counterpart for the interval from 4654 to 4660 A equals 0.914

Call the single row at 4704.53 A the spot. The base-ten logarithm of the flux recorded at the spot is 0.965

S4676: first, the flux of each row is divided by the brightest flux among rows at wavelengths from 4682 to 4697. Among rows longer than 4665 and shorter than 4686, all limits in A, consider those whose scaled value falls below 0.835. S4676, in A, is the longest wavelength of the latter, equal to 4685.07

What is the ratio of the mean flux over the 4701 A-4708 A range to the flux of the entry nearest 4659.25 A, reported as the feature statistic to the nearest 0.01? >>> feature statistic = 1.10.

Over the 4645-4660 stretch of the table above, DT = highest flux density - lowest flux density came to 1.05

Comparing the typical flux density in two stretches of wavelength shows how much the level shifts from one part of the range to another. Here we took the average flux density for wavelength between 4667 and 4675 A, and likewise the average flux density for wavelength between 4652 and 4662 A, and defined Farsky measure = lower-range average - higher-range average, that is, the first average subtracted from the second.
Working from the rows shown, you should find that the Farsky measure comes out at -0.5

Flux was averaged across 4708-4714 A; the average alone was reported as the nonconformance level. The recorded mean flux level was 9.2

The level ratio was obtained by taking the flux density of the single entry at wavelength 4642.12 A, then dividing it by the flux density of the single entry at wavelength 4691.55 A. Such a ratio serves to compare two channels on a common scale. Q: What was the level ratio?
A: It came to 1.03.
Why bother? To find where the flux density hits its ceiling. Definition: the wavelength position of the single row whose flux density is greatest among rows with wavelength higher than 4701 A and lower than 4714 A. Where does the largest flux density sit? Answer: 4711.04 A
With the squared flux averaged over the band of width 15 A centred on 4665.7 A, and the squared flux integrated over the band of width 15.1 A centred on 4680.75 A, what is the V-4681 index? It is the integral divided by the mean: 15.5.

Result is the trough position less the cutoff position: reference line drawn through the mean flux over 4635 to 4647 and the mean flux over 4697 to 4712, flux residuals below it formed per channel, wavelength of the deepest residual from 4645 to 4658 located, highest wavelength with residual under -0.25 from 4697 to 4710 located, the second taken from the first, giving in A -45.2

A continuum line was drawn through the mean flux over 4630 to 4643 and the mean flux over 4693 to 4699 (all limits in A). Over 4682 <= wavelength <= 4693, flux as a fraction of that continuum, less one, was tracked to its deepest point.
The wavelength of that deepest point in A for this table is 4682.92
